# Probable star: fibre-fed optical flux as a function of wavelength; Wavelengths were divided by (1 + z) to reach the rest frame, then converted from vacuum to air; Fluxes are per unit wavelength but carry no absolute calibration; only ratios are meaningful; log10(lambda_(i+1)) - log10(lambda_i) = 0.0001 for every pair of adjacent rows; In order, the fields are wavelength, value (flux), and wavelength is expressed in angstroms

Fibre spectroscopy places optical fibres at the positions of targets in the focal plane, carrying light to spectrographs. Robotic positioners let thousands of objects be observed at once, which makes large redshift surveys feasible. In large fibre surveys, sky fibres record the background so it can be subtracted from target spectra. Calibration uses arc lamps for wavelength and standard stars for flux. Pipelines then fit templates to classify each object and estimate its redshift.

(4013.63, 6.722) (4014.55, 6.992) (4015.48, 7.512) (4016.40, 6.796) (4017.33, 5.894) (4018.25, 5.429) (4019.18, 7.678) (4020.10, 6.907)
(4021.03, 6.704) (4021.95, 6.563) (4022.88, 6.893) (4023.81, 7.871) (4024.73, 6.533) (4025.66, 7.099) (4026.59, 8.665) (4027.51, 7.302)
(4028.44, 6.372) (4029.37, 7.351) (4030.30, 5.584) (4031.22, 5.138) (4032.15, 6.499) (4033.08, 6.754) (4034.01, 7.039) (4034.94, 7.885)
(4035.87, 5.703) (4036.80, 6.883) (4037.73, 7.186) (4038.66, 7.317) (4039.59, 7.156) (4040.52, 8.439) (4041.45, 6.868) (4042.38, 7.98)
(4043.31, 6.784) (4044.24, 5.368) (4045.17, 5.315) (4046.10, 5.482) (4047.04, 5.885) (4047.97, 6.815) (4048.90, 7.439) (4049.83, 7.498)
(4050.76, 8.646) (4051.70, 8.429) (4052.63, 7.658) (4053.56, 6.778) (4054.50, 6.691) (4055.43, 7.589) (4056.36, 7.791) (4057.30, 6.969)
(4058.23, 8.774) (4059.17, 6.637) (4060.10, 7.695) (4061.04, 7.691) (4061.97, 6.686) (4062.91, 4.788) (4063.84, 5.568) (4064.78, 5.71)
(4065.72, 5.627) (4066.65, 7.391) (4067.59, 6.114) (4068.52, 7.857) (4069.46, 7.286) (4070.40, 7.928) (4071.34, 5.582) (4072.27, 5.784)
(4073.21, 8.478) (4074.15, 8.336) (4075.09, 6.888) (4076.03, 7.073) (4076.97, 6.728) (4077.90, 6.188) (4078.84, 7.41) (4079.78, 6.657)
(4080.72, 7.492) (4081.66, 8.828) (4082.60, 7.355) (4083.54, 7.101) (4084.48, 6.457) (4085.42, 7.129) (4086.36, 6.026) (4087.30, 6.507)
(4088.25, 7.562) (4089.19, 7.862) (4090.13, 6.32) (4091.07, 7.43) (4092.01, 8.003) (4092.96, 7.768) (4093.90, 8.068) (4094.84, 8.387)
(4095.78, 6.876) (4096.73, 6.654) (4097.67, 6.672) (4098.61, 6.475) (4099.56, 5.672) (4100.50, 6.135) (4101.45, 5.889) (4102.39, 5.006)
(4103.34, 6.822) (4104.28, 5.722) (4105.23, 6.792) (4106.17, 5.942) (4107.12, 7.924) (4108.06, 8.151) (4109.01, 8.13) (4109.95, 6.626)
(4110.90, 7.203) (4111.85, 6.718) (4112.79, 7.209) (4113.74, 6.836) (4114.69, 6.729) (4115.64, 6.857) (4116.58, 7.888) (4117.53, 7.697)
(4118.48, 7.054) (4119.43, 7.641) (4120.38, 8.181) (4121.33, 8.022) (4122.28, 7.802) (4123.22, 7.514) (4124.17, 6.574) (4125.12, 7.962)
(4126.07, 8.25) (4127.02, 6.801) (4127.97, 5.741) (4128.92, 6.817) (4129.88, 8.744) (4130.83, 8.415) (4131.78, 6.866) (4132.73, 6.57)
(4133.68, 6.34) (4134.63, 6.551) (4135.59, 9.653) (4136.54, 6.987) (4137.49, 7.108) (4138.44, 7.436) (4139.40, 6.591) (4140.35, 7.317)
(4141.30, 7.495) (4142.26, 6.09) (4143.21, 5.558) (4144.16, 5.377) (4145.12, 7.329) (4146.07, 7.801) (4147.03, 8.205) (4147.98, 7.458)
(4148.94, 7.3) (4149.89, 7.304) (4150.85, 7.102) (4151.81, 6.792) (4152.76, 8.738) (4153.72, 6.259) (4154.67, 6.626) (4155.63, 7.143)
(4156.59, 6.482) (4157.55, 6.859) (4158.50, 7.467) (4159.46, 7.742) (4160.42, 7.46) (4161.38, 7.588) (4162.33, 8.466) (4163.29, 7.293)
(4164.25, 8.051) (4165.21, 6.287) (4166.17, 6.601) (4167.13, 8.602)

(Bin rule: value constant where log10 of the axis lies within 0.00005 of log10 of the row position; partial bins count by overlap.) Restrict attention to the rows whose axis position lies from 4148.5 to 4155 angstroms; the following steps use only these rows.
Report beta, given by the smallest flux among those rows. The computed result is 6.259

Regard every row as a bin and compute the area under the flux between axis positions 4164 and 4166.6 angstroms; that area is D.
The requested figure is 17.9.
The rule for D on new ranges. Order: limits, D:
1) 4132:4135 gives 19.6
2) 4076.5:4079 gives 16.8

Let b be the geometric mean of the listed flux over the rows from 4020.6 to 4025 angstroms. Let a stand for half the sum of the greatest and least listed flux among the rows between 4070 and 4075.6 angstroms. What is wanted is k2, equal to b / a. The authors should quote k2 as 0.98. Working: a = 7.03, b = 6.9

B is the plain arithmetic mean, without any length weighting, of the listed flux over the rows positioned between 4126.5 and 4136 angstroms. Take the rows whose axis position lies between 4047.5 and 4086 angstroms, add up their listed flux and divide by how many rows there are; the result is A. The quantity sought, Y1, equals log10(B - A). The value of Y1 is -0.9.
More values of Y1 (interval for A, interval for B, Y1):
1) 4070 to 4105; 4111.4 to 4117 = -1.1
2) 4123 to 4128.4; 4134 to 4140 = -0.6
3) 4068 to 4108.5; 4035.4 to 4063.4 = -1.6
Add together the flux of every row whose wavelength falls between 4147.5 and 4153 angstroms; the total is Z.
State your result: 44.7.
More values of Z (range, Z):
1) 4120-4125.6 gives 46.1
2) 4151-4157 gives 42.0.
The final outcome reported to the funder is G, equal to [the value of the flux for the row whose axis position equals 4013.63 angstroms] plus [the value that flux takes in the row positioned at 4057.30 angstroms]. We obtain 13.7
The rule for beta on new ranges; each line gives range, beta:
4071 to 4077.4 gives 5.582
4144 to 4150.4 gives 5.377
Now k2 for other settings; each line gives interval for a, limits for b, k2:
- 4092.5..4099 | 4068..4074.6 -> 0.97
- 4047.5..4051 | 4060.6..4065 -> 0.78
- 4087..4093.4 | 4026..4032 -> 0.93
